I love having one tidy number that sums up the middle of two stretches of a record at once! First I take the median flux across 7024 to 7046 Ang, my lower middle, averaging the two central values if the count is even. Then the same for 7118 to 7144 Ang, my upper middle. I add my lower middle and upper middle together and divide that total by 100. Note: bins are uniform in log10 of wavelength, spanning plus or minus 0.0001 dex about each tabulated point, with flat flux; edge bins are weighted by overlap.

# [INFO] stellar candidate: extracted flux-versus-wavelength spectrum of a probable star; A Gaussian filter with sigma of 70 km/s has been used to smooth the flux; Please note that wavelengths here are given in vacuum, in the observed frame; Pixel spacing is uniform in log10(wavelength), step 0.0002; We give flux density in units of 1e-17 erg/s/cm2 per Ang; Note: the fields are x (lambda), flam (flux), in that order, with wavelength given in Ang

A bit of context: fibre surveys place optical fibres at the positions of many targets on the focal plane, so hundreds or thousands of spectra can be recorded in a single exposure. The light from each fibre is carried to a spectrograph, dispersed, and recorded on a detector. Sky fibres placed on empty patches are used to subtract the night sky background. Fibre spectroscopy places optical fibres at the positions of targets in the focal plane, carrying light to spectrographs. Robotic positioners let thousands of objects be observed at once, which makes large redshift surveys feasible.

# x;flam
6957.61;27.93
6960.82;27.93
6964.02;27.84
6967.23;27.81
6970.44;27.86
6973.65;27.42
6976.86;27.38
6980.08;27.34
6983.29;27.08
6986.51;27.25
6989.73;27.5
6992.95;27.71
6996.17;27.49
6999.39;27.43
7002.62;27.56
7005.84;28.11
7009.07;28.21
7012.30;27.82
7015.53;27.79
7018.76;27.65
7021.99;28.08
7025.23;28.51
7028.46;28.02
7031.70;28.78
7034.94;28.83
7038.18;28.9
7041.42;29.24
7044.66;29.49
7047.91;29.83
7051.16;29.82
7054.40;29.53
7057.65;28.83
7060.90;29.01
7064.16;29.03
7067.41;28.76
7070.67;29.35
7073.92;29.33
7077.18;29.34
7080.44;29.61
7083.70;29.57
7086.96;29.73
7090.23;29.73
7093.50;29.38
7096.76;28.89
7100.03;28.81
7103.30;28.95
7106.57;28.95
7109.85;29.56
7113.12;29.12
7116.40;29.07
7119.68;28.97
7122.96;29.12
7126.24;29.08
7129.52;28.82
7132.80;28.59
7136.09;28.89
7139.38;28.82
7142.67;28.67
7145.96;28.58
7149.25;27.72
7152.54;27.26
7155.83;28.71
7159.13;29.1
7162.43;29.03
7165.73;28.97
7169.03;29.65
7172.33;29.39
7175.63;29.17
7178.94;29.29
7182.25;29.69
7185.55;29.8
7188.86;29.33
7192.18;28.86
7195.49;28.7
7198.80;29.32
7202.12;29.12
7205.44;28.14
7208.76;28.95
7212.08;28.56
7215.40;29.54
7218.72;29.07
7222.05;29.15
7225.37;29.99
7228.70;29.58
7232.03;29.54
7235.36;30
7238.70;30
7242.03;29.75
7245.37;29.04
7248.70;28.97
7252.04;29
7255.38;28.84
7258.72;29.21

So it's 0.577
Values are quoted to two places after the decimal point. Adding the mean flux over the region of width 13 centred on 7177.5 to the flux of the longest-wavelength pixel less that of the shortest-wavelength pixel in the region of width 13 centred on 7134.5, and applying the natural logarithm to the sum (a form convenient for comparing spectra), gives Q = 3.38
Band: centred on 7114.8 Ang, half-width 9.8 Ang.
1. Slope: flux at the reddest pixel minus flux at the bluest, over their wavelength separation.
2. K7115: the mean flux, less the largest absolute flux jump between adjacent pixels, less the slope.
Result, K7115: 28.5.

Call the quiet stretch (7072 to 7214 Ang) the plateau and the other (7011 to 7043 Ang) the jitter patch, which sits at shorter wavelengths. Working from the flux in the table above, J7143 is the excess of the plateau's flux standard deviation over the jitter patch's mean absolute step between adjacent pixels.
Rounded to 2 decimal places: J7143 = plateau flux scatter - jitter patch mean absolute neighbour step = 0.20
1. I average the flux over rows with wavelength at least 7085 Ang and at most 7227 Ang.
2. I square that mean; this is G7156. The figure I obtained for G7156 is 843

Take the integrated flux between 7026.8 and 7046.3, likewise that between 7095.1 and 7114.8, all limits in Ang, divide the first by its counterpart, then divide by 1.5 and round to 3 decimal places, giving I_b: 0.656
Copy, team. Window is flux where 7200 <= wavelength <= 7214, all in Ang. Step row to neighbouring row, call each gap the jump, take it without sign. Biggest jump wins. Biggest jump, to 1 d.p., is 1.0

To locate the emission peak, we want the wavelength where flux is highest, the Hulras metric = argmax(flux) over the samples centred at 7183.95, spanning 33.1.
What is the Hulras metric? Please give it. 7185.55 Ang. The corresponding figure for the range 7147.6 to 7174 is 7169.03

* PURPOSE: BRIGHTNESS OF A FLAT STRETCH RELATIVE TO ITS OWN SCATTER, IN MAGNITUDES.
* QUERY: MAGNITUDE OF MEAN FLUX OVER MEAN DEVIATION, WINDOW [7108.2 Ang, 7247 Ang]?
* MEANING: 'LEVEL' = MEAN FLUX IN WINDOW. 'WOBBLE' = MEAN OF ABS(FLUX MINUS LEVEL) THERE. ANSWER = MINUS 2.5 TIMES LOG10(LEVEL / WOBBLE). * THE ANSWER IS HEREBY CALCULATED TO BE -4.66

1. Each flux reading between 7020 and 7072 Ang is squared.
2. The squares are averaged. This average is 841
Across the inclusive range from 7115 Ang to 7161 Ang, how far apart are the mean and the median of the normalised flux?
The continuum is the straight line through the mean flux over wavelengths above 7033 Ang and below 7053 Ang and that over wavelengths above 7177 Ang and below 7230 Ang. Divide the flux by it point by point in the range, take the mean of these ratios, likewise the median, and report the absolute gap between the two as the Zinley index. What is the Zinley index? 0.0050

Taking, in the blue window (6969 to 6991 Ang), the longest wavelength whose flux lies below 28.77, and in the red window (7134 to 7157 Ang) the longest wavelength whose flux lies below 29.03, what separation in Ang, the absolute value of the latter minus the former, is 166.1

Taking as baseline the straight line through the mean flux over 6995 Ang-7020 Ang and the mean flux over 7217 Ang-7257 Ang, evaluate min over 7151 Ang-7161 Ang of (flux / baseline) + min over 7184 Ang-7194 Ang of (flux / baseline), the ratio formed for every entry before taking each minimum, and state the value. 1.94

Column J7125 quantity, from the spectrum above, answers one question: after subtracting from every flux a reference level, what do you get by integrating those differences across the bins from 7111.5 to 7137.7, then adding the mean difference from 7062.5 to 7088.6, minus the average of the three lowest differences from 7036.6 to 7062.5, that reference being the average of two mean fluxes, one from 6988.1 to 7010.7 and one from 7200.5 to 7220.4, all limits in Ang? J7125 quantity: 18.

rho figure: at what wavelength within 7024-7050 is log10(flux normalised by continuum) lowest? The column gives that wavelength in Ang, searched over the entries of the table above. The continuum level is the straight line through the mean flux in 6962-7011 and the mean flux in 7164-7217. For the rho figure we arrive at 7028.46 Ang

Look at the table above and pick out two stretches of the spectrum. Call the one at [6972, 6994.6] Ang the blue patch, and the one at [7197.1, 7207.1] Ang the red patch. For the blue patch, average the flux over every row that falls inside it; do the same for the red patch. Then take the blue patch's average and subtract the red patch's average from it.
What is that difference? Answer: -1.5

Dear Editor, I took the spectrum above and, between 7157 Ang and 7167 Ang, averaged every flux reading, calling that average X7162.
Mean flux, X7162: 29.0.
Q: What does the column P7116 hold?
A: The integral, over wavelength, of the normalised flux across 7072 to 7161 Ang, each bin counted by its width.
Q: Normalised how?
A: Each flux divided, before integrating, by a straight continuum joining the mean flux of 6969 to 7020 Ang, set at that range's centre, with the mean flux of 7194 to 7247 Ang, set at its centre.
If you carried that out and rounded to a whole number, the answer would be 90 Ang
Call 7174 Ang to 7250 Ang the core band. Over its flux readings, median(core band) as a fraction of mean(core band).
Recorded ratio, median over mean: 1.000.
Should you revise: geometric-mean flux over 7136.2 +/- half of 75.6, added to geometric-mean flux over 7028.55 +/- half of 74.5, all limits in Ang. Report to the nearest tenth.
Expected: 57.4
